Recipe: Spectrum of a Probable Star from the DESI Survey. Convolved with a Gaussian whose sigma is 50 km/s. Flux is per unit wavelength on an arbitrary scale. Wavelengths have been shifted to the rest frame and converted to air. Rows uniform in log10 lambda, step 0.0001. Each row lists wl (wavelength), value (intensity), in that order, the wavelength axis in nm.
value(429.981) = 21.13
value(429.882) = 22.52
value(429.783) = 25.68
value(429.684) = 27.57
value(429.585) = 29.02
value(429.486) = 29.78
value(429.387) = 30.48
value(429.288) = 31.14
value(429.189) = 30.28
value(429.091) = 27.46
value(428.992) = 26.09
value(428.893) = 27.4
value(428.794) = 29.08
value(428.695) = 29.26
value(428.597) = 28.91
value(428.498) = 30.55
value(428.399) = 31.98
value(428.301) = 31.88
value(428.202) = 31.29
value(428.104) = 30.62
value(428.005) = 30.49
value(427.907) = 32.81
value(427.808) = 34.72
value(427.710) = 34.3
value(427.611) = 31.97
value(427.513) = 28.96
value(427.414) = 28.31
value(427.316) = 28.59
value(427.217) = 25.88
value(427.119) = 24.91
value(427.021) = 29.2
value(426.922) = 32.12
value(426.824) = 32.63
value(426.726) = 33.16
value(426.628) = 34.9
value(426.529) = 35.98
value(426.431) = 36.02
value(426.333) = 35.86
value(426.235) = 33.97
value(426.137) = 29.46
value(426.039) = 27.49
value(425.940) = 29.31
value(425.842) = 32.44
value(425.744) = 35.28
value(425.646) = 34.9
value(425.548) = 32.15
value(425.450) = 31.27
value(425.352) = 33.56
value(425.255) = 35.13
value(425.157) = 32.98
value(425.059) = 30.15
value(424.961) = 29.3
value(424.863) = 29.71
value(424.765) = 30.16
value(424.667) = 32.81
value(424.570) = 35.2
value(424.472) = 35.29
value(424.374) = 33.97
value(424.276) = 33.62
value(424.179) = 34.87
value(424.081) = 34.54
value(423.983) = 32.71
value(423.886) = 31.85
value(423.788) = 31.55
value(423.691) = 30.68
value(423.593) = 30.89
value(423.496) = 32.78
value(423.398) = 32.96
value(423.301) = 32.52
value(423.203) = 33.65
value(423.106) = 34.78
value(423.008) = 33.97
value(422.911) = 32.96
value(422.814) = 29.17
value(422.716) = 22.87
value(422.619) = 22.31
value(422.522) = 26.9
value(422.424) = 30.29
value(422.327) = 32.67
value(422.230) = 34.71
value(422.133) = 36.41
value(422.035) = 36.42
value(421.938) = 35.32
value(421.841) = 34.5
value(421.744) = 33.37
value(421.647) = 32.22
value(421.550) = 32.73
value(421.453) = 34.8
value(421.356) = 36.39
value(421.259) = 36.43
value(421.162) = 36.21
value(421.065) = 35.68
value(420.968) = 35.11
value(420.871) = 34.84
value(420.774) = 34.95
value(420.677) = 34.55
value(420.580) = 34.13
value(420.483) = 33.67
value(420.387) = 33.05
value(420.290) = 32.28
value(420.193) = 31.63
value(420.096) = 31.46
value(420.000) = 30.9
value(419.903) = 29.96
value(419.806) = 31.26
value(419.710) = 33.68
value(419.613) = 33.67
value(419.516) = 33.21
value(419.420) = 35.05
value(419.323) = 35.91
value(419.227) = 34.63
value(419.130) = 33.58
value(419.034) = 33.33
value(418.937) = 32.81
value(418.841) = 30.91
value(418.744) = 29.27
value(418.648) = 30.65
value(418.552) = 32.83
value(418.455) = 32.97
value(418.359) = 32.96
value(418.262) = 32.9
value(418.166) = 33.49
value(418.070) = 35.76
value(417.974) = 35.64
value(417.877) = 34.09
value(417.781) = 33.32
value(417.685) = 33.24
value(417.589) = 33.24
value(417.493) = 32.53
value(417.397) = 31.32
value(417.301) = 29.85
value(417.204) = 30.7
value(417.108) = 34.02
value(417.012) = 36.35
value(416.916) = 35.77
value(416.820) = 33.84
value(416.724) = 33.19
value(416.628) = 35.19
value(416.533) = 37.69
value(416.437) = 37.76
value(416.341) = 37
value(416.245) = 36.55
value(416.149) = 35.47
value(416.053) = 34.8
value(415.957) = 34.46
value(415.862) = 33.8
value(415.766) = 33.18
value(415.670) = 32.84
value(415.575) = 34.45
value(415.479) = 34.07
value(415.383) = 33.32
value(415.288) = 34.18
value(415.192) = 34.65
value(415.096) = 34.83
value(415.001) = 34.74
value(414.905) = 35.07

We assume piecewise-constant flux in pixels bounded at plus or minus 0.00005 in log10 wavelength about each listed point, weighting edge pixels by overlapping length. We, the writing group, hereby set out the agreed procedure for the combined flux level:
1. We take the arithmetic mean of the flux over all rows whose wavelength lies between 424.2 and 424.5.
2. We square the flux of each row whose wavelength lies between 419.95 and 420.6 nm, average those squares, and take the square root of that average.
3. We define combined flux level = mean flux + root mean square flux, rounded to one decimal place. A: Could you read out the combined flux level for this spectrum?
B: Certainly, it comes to 66.8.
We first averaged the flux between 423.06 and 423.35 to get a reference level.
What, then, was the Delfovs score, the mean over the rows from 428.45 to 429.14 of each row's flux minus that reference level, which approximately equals -5.3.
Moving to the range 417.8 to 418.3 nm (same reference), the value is 0.7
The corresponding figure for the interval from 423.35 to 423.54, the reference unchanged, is -0.8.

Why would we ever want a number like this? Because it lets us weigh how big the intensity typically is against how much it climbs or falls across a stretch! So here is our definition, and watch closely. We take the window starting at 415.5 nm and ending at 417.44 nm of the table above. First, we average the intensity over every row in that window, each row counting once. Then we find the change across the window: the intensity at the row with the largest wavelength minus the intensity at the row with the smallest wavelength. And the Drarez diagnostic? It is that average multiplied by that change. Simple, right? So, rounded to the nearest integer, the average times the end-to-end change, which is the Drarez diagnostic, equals -108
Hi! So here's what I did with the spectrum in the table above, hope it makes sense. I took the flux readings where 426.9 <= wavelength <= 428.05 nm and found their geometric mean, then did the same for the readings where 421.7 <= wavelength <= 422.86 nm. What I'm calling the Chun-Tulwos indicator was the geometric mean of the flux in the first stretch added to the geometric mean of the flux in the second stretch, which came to 60.9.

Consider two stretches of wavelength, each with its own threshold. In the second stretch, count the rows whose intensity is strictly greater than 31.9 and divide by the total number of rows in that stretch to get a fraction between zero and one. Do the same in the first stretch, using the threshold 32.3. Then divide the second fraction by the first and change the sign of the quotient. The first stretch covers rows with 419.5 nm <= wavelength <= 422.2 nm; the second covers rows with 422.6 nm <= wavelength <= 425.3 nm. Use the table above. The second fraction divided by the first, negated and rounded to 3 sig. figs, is -0.810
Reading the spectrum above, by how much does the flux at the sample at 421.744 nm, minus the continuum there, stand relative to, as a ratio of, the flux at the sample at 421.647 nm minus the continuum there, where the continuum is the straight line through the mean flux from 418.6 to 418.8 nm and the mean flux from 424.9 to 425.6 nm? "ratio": 1.9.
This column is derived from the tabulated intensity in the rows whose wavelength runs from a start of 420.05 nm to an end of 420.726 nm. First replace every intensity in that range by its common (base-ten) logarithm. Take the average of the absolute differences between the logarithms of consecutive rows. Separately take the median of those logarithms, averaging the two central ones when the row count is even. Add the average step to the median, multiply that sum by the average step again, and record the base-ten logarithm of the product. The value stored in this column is -2.0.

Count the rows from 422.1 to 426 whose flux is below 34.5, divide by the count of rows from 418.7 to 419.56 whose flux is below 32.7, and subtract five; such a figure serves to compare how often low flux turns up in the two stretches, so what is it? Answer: 10.0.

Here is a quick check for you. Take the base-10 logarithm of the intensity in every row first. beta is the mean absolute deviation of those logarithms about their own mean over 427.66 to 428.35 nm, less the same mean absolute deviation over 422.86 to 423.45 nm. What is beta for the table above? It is 0.010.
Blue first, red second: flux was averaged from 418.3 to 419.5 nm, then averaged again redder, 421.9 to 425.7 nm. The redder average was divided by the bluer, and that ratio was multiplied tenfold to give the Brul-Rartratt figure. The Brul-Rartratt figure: 9.8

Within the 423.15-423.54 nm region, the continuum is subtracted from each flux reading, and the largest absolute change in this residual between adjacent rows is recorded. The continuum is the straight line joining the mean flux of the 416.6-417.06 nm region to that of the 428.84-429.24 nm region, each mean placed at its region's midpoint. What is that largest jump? 1.1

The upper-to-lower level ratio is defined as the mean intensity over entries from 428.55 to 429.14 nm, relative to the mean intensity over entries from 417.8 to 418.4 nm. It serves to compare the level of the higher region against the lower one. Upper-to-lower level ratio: 0.82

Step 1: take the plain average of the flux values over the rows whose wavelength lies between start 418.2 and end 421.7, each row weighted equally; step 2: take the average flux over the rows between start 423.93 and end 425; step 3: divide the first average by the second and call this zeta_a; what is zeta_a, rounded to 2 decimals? 1.01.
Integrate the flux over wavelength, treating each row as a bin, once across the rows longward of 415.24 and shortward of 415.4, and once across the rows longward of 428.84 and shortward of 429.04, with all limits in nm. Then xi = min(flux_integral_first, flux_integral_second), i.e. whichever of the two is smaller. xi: 5.3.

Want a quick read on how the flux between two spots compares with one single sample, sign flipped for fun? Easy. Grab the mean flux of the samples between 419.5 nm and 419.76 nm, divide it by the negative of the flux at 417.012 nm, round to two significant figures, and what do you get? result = -0.92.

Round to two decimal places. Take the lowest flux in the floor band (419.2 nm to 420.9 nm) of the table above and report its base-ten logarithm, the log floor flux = 1.48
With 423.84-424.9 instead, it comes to 1.47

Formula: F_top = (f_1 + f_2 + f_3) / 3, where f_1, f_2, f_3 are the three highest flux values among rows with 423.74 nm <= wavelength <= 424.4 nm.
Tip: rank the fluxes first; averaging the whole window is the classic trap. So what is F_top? 34.5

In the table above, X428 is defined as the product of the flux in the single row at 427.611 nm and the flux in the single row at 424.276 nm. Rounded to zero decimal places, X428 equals 1075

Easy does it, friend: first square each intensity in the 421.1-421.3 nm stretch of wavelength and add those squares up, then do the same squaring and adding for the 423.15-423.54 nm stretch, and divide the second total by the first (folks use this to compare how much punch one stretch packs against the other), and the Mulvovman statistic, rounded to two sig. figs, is 1.6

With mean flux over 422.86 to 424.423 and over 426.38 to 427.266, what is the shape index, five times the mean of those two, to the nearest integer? 162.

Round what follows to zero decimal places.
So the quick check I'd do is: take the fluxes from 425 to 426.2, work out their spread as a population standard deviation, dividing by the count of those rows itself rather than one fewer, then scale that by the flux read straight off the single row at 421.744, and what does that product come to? 81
